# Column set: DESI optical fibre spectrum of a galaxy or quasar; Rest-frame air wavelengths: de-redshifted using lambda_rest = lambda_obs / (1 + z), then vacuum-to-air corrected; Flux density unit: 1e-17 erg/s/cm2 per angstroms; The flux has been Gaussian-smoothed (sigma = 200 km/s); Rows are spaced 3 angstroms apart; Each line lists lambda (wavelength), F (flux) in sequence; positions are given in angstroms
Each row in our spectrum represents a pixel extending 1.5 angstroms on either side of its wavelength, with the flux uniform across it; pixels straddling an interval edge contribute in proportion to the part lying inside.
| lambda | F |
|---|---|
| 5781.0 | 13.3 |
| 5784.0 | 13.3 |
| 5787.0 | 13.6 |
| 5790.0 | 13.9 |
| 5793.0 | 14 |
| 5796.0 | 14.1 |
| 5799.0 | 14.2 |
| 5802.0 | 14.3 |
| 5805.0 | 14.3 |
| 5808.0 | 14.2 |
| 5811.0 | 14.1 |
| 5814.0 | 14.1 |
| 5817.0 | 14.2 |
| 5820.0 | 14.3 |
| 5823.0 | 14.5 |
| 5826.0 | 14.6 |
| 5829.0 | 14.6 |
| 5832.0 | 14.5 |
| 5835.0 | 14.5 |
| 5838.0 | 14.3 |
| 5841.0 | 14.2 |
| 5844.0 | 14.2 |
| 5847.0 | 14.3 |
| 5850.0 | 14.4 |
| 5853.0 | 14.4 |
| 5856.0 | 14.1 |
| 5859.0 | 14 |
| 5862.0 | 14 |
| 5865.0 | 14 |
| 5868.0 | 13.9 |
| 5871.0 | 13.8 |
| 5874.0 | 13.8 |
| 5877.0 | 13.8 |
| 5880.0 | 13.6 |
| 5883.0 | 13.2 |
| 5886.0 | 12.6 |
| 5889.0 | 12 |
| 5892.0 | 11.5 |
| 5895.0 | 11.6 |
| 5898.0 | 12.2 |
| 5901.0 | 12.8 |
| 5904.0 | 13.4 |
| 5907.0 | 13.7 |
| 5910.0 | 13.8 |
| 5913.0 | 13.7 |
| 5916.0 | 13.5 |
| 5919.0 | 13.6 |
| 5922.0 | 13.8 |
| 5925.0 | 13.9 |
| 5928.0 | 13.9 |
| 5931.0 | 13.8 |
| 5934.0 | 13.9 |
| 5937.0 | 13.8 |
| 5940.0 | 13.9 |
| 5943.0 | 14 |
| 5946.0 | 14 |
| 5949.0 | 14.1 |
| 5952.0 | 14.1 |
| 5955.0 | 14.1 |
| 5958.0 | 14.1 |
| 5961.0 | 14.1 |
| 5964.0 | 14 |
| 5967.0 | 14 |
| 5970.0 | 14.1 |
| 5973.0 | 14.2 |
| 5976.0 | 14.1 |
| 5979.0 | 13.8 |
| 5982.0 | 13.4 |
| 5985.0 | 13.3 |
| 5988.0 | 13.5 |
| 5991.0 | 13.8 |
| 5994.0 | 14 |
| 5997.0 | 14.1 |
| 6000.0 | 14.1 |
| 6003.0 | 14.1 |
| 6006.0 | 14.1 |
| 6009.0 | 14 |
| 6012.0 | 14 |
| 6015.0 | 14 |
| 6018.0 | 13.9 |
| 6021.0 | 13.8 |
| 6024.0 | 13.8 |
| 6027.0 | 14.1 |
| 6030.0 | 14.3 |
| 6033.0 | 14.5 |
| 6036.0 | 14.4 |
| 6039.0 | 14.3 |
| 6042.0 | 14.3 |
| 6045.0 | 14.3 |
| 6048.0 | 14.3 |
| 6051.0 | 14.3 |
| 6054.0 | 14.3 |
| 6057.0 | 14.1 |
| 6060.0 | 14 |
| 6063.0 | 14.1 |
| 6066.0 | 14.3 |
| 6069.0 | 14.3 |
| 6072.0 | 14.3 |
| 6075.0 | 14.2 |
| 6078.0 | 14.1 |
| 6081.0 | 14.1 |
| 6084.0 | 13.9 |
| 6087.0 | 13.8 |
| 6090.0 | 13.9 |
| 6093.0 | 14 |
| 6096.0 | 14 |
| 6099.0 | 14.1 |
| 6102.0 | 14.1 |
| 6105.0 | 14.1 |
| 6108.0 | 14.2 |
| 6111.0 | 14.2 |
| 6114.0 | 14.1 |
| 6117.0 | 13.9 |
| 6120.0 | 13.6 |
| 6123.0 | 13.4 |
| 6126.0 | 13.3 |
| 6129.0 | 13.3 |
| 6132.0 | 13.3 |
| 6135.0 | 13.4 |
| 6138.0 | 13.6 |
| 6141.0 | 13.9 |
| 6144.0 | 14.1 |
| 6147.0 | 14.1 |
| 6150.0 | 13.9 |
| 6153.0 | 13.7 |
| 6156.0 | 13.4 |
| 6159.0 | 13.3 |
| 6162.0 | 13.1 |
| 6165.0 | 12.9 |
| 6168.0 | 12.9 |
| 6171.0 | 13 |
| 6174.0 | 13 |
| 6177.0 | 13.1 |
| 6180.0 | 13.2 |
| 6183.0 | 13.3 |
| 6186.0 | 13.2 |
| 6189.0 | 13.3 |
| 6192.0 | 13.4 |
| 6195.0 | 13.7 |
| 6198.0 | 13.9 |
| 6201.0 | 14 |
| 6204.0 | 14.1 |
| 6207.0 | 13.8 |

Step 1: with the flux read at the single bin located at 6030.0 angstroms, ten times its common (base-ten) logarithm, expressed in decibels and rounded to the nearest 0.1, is 11.6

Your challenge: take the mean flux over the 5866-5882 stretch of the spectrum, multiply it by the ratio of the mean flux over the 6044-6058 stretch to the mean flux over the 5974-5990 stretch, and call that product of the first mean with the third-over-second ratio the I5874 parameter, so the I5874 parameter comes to 14.4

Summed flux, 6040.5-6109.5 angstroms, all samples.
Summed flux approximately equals 325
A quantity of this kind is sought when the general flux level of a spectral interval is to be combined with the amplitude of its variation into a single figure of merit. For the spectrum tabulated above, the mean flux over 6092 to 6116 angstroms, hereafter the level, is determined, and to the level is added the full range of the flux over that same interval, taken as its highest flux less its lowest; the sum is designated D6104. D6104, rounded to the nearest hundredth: 14.30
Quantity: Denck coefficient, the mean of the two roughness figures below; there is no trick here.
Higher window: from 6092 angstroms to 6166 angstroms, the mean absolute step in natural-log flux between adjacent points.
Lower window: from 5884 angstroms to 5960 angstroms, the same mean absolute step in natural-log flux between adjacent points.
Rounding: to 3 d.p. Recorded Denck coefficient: 0.012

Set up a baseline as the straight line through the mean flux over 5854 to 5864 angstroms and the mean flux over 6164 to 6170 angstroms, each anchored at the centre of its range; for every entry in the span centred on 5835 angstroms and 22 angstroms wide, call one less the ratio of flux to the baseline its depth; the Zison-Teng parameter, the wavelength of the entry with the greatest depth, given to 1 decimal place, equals 5841.0 angstroms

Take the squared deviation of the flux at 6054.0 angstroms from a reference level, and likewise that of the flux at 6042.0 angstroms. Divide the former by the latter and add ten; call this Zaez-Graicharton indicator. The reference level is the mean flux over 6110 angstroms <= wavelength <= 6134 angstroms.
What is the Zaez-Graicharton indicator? 11.00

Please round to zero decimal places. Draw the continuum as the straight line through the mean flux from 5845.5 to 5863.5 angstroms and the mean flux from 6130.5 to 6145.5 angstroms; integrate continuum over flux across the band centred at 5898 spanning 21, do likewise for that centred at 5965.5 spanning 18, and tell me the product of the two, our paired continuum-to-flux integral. 427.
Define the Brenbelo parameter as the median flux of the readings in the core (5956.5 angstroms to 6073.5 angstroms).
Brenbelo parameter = 14.1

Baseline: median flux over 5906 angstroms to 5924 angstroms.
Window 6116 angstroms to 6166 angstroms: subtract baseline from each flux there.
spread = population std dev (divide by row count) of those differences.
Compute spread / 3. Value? 0.11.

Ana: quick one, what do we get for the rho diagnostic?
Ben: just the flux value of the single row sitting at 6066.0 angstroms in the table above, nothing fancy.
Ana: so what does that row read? 14.3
